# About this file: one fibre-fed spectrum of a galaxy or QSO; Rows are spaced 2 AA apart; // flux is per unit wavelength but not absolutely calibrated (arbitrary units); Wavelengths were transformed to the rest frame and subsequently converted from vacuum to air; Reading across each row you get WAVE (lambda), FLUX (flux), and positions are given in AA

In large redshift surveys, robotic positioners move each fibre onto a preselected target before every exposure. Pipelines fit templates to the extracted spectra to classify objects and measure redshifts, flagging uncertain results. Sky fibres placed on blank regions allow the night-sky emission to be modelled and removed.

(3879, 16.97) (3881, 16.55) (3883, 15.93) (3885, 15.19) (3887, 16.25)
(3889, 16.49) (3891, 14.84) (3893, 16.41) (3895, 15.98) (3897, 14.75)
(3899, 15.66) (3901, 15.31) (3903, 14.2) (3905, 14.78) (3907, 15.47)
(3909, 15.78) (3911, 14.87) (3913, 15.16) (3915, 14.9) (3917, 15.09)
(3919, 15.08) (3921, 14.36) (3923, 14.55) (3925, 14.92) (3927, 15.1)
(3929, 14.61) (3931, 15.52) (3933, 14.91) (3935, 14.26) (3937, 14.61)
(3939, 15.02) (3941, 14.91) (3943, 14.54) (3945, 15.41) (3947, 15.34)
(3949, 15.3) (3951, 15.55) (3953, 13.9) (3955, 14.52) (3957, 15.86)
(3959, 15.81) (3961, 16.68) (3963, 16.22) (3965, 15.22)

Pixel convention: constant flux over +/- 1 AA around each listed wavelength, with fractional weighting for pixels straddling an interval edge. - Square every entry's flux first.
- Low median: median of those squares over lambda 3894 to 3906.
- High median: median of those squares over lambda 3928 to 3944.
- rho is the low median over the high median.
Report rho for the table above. 1.04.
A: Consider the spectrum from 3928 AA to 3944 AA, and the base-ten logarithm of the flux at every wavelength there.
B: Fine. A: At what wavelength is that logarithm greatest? 3931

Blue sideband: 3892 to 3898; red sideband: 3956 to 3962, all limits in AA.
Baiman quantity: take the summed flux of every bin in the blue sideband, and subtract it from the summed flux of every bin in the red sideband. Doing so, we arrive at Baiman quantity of 1.2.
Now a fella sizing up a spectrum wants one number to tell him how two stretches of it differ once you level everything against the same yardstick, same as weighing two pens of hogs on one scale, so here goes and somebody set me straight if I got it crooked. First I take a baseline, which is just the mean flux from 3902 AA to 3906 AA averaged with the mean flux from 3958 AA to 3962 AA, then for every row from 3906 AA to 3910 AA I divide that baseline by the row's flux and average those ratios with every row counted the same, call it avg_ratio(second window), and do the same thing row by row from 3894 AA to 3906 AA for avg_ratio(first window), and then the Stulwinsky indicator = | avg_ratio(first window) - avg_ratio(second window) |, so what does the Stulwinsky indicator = 0.035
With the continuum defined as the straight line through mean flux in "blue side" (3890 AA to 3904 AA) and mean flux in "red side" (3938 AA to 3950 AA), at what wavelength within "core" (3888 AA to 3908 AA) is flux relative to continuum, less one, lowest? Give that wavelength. 3903 AA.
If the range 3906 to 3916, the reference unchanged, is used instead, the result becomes 3911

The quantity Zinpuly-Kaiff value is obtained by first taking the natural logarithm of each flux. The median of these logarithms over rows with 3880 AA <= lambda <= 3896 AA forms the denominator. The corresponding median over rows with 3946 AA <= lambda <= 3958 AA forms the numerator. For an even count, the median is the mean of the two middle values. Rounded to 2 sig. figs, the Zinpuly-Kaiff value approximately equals 0.98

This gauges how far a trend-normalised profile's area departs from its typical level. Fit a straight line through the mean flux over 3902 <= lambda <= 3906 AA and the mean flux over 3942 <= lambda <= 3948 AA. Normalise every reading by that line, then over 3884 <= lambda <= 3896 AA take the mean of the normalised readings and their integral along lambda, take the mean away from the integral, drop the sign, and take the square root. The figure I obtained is 3.49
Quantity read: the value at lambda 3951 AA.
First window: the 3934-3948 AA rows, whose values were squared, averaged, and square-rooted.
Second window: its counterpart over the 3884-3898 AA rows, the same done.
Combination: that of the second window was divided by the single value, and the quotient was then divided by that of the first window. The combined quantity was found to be 0.068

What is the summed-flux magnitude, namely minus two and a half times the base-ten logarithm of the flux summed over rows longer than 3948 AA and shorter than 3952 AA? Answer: -3.72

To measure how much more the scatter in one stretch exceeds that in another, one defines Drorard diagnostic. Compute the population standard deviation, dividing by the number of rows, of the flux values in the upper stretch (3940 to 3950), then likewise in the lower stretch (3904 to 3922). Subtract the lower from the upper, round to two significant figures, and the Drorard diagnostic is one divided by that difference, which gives -18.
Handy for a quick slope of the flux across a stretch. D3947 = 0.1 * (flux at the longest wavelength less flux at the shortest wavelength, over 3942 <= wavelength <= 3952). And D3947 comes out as 0.10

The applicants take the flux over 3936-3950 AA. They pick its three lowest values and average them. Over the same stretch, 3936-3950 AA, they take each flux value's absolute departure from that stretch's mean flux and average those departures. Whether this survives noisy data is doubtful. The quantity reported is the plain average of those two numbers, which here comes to 7.49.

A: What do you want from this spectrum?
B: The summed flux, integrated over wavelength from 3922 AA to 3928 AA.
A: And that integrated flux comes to 89.1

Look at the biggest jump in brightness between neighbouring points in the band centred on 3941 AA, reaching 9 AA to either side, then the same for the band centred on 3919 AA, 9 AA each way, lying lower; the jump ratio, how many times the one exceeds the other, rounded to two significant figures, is 1.2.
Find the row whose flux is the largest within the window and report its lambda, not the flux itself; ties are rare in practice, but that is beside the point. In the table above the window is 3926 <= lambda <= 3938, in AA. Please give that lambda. 3931 AA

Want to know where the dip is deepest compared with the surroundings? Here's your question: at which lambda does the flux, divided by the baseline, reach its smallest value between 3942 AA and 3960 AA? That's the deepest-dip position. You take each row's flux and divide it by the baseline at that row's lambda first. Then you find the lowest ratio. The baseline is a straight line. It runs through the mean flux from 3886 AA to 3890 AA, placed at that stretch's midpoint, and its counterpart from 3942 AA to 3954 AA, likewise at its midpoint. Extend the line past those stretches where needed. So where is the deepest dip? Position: 3953 AA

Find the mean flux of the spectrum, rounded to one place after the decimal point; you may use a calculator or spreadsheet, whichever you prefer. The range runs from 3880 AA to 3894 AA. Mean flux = 16.0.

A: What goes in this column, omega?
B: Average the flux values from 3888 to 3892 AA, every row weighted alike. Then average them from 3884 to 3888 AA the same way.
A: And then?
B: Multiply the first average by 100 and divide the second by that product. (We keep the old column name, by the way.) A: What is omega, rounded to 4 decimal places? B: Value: 0.0100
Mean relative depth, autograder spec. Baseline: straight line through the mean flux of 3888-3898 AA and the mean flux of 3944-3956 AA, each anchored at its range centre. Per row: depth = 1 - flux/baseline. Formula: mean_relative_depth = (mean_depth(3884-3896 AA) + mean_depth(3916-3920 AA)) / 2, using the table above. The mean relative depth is 0.006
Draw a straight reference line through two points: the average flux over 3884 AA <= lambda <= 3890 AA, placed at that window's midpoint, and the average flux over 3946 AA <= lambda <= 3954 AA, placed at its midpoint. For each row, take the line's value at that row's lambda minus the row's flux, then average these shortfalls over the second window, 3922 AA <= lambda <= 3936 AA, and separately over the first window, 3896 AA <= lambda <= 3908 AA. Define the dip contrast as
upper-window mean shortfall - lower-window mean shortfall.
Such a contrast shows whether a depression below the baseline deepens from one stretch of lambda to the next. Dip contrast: -0.22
